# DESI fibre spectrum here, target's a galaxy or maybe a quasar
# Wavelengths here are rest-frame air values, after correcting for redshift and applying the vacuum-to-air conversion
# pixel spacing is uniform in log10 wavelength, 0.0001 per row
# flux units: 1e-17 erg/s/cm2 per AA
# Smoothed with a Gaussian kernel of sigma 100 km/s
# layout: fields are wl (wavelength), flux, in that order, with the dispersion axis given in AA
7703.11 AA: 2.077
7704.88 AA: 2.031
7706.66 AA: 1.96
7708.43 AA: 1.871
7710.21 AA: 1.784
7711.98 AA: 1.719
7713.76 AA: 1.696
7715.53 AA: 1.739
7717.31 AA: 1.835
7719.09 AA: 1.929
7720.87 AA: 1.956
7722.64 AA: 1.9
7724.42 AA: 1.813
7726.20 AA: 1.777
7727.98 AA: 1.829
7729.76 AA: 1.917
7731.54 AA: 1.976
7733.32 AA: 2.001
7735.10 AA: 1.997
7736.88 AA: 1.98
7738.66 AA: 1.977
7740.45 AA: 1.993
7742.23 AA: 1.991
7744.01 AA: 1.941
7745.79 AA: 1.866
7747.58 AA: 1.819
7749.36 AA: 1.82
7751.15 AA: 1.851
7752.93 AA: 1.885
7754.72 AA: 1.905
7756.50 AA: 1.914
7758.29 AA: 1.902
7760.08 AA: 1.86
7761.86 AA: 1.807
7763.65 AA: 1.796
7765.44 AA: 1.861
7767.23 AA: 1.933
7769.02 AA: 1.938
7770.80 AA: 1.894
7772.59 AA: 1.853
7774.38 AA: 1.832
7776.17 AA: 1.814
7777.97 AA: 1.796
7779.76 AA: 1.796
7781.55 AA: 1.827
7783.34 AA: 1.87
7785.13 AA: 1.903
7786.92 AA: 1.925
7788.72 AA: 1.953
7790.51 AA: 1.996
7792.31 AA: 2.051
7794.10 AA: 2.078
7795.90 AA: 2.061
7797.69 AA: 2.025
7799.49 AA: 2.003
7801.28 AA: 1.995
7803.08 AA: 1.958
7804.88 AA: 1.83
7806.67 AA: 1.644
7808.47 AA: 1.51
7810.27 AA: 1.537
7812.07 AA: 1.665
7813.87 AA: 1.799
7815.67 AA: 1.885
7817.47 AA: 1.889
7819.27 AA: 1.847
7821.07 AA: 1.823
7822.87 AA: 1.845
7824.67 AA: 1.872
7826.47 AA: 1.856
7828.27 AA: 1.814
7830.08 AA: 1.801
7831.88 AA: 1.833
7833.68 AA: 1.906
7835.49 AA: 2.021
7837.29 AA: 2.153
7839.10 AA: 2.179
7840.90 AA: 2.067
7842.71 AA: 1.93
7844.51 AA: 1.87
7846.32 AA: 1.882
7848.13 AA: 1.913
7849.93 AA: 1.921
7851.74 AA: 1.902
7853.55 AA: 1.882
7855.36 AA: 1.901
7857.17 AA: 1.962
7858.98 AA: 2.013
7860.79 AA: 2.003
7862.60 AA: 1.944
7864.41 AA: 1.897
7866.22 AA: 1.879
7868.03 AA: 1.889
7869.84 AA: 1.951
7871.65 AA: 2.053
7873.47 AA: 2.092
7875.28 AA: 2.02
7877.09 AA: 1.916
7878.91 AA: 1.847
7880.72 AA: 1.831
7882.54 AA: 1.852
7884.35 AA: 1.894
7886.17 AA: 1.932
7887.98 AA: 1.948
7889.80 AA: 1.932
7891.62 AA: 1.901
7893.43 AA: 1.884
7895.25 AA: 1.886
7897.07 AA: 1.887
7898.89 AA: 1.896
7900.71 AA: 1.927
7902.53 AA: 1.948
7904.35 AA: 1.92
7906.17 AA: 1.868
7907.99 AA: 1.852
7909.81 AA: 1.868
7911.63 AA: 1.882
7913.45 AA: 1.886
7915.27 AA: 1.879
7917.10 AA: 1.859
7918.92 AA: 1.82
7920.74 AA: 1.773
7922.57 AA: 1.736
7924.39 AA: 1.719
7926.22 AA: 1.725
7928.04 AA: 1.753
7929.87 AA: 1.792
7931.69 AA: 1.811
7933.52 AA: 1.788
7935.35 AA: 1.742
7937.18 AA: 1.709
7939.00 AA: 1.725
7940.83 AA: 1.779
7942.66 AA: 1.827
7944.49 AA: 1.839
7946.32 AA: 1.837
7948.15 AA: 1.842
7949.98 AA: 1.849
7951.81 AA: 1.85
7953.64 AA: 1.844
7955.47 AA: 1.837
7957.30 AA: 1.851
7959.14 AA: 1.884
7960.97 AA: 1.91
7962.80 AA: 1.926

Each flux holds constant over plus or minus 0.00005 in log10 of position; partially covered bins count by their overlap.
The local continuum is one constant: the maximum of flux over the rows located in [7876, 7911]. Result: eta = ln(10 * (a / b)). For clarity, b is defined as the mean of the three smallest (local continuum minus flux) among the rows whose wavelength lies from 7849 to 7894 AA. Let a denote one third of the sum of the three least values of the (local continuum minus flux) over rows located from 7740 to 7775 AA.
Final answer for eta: 0.9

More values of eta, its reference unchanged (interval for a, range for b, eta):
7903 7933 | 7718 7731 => 3.6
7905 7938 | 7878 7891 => 4.1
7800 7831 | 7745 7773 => -1.1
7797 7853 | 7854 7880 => 2.9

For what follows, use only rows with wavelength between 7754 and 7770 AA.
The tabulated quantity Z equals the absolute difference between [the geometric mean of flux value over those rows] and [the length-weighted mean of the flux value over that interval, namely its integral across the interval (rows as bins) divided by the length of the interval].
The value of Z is 0.0013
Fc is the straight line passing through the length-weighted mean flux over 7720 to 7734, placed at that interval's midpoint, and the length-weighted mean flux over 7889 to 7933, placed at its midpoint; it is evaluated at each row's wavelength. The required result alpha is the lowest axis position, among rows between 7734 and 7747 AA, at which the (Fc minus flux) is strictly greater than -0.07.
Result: 7744.01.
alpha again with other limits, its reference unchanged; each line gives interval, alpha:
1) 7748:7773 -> 7749.36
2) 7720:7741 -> 7720.87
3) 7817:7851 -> 7817.47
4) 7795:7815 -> 7804.88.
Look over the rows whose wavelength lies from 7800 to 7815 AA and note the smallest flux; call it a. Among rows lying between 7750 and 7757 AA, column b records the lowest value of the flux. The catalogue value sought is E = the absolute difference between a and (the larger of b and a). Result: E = 0.34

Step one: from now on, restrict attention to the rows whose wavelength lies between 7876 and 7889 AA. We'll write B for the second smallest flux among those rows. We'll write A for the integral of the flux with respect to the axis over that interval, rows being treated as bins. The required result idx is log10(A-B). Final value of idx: 1.357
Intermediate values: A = 24.6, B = 1.847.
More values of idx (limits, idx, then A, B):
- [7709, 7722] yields 1.339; 23.6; 1.719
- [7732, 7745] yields 1.376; 25.8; 1.977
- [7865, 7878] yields 1.375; 25.6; 1.889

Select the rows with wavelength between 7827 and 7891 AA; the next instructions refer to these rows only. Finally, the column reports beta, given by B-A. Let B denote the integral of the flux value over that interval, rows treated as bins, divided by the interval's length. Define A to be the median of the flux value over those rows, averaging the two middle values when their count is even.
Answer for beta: 0.021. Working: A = 1.92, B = 1.94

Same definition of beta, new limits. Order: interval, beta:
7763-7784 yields 0.009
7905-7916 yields 0.001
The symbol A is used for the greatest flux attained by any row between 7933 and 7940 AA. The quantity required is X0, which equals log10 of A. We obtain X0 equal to 0.252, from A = 1.788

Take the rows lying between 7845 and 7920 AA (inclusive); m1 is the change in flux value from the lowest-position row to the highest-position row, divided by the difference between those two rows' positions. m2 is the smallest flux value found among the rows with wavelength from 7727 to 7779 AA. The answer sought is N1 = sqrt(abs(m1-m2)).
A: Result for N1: 1.34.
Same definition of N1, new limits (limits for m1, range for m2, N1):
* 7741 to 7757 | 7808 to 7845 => 1.23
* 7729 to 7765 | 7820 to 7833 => 1.34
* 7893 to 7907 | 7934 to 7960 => 1.31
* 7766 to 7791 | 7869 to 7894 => 1.35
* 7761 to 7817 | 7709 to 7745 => 1.30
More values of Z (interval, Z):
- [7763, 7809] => 0.0079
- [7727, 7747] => 0.0023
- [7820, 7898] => 0.0017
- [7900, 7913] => 0.0002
